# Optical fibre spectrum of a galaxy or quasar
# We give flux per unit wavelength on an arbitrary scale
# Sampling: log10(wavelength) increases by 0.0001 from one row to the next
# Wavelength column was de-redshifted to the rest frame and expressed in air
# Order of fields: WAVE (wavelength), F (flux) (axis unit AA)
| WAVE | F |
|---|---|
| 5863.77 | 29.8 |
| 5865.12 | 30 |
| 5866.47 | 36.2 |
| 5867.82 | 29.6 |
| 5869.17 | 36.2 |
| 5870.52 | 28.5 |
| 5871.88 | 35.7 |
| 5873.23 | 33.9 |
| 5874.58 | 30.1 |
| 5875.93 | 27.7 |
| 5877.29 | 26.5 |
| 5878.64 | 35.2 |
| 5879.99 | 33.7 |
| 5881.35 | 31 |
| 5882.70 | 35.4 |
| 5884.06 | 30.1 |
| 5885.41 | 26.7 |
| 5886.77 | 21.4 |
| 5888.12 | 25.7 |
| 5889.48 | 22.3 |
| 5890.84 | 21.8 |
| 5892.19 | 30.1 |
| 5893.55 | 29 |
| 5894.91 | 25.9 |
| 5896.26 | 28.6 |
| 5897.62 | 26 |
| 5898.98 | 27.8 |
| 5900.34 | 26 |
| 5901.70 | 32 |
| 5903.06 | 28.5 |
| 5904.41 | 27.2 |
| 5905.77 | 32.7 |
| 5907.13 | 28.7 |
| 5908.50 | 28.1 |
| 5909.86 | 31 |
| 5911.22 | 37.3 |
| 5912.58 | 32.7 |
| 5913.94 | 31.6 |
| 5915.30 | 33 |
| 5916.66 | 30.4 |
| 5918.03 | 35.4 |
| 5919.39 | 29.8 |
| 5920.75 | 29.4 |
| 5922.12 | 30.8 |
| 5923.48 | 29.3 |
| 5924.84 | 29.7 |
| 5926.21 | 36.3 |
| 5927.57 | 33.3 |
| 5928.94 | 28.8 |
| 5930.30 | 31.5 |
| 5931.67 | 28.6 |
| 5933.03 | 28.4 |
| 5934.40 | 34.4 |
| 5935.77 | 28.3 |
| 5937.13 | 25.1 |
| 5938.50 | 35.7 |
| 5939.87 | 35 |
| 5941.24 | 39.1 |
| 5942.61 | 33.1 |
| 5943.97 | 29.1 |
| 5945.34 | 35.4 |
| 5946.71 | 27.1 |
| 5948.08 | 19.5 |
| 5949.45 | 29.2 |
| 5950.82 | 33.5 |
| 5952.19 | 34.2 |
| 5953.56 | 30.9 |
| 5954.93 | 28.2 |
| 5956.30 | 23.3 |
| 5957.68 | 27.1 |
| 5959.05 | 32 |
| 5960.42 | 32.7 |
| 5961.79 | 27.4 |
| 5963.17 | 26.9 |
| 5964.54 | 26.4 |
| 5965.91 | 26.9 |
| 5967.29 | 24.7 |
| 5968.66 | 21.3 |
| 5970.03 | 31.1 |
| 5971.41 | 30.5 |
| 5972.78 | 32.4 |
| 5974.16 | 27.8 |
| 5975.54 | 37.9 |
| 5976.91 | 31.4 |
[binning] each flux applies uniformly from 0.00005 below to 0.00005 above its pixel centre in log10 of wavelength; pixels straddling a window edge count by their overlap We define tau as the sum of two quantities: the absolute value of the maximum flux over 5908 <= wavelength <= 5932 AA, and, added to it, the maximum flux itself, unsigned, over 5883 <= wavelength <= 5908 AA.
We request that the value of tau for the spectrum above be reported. 70.0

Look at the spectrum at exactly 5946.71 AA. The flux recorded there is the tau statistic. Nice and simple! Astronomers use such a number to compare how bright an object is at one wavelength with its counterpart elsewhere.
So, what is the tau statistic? 27.1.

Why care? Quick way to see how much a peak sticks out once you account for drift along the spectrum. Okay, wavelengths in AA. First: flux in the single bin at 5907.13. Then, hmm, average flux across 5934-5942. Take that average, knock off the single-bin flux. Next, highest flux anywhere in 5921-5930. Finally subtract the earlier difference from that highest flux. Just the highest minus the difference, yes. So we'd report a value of 32.1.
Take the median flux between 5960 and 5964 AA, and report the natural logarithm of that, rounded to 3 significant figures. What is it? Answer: 3.31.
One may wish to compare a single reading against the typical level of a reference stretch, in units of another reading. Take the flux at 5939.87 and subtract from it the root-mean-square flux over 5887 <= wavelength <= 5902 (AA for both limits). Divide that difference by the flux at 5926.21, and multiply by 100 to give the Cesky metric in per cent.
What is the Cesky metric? 22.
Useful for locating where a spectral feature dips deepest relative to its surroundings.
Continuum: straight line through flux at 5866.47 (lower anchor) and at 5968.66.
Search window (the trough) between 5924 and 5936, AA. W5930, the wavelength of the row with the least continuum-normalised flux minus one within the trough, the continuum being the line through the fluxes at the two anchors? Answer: 5928.94 AA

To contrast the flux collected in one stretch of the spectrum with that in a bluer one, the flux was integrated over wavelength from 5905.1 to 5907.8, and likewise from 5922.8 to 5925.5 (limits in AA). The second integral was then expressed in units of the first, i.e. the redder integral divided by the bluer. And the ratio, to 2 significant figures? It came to 0.96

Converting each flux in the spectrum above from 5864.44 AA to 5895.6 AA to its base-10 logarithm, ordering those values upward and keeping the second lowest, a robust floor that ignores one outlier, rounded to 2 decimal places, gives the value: 1.34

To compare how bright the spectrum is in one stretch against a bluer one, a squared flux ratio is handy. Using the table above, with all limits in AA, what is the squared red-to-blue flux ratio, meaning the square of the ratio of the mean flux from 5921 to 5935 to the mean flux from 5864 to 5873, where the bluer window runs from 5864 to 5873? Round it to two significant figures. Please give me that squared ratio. 0.91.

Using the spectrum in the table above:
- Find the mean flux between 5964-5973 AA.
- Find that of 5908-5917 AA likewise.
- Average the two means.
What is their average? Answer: 29.8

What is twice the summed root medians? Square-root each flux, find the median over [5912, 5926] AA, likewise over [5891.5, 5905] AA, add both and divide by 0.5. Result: 21.7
